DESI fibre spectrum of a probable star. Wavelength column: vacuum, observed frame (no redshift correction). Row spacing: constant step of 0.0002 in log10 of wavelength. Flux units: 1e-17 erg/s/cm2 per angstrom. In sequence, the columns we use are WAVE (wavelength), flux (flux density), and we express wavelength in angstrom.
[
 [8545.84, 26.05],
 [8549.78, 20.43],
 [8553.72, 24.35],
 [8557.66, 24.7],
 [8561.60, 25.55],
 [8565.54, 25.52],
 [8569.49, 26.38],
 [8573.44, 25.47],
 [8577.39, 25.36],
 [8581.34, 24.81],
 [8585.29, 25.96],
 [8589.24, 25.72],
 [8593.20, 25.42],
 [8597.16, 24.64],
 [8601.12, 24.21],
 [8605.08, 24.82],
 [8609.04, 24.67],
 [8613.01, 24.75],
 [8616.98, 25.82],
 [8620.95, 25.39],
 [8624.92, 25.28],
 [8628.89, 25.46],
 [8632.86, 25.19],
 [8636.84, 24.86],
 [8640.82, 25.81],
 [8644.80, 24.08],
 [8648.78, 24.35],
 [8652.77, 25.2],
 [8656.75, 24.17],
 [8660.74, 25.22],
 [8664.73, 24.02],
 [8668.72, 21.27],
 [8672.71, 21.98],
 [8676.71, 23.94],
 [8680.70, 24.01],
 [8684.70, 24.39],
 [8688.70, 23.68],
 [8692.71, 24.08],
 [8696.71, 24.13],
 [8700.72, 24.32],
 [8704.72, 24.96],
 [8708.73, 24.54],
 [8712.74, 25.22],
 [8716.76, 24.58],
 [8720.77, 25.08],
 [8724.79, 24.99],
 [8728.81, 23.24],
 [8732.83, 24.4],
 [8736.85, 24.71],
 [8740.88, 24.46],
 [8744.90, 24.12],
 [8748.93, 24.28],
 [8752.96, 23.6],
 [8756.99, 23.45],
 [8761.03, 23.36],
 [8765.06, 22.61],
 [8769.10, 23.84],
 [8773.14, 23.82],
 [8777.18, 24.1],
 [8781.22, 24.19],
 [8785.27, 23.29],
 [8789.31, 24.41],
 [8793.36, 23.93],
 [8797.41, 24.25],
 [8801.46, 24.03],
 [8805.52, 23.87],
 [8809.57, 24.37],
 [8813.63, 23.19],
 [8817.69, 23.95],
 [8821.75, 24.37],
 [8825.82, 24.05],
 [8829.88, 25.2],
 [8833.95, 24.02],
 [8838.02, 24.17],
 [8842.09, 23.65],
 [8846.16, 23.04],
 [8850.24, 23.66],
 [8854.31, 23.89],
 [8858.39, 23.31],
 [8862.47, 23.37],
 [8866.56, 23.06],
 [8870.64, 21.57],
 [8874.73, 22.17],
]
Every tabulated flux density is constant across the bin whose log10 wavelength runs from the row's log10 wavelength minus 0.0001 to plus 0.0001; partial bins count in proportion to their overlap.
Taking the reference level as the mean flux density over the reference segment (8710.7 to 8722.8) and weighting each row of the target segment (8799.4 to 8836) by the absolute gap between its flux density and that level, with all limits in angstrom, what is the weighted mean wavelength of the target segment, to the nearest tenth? 8816.2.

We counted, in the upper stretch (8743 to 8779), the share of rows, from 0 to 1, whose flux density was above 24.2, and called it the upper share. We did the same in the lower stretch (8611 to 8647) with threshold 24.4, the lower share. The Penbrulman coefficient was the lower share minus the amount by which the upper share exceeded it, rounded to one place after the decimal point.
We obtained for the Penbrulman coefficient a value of 1.7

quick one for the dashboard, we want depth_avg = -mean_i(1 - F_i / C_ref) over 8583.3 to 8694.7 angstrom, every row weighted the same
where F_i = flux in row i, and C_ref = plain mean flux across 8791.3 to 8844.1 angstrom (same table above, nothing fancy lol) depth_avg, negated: 0.021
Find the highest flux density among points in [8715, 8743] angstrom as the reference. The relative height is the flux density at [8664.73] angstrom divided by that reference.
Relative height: 0.958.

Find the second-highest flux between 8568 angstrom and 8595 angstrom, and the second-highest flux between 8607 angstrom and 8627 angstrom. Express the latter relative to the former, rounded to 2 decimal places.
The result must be 0.98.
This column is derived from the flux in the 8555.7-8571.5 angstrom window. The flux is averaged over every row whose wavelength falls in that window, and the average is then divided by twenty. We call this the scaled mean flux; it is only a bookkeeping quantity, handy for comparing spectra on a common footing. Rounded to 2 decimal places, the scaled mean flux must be 1.28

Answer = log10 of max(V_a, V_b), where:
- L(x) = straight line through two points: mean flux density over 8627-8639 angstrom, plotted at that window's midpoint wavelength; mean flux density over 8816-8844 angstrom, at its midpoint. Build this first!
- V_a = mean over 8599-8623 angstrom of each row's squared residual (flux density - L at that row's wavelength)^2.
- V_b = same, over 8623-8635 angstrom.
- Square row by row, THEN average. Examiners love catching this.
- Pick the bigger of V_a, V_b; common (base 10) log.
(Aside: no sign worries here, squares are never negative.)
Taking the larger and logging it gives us -0.38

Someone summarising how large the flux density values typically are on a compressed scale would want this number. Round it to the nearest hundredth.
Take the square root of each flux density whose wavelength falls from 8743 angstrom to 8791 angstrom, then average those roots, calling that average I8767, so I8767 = 4.87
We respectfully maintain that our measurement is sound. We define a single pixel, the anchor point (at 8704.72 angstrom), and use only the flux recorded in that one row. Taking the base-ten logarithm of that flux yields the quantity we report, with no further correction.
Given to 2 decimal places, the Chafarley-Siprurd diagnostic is 1.40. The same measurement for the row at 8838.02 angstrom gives 1.38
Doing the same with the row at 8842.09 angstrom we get 1.37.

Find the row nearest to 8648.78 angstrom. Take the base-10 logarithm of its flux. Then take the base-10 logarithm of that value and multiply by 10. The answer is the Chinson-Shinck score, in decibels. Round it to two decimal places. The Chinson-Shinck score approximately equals 1.42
